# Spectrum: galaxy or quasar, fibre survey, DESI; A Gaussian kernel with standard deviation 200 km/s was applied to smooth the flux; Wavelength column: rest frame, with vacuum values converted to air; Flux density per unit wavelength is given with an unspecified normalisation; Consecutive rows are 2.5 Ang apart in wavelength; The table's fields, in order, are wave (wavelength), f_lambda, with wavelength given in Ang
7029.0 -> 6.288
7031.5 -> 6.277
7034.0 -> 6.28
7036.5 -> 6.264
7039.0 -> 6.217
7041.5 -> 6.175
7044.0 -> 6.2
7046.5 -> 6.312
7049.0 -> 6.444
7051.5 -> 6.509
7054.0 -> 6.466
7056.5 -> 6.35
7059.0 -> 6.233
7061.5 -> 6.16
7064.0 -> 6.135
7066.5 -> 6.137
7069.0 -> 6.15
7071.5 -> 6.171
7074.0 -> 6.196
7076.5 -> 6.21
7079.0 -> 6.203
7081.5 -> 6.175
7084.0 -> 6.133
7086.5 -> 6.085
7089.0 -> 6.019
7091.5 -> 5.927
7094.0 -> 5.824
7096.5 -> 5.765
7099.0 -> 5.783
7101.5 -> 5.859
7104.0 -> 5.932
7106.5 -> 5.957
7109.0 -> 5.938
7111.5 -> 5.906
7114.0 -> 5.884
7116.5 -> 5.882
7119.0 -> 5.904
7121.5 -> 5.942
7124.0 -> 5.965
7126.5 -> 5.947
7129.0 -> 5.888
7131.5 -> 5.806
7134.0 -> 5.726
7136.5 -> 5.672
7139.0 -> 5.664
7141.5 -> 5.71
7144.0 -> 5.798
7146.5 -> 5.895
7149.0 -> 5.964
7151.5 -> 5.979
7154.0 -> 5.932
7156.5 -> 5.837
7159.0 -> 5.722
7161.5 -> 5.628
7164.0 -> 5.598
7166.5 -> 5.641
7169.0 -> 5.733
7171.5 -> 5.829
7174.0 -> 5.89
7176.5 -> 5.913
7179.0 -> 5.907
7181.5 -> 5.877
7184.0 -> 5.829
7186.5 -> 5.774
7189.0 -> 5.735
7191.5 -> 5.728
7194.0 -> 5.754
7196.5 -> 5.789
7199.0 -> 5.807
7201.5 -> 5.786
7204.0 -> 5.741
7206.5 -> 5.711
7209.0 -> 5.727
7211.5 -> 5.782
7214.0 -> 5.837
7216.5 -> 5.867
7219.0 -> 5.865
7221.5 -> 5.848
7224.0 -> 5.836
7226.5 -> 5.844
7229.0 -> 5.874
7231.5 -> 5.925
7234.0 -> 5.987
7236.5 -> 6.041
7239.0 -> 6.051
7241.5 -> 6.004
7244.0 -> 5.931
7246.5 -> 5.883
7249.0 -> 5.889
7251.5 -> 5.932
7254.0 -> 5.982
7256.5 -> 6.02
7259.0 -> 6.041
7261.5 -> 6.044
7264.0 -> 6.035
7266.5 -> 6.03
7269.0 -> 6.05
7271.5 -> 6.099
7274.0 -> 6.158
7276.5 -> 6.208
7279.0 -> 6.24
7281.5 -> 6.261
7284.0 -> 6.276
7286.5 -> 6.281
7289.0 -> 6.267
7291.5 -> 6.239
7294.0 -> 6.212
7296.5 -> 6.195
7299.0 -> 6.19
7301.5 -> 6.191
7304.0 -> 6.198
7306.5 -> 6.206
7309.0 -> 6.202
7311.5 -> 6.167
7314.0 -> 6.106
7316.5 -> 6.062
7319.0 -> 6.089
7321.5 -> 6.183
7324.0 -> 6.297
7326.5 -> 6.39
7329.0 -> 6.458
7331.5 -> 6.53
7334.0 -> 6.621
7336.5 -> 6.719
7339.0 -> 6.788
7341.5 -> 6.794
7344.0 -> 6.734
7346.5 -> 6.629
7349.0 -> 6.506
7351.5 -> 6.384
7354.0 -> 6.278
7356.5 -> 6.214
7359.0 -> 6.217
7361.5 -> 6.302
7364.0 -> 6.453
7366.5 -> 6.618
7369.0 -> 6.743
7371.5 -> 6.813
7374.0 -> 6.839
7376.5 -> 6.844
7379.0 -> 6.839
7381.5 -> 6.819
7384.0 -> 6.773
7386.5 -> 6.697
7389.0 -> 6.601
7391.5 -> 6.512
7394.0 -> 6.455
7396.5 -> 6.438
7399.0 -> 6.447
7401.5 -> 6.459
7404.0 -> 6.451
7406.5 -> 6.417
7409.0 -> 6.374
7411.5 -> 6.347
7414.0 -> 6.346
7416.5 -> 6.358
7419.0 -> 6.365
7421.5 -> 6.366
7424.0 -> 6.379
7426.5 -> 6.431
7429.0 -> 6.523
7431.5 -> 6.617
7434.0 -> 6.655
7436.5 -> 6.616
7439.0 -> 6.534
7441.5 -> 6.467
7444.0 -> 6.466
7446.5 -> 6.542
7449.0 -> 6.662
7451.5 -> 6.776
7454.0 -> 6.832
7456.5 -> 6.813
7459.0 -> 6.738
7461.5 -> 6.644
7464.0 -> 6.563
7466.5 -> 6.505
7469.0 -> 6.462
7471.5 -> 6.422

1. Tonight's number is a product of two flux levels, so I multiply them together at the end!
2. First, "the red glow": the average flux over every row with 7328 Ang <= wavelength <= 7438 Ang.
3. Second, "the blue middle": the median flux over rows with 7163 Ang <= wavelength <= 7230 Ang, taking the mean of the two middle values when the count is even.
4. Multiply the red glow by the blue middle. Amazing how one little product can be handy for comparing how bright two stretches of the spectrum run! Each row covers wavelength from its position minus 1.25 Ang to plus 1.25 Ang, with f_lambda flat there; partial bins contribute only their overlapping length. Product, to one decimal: 38.0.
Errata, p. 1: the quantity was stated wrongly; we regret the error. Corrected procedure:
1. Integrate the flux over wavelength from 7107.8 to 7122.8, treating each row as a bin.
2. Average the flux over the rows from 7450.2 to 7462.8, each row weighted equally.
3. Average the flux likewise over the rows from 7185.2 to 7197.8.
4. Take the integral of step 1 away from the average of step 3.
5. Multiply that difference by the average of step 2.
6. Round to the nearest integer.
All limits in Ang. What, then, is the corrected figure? -560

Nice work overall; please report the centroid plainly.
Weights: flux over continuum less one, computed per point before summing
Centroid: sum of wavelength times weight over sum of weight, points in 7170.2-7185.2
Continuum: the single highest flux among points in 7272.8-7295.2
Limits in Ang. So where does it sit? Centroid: 7177.8 Ang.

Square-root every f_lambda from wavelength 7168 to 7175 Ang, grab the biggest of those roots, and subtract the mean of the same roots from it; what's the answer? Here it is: 0.015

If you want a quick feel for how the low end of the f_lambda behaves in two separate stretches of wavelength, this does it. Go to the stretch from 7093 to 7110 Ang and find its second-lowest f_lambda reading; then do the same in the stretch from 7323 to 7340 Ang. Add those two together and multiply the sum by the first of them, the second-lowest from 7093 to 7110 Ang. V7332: 70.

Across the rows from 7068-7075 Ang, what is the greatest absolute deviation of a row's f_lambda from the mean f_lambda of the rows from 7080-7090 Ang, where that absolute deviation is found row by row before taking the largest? 0.09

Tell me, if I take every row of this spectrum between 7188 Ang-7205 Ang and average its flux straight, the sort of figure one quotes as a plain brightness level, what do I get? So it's 5.76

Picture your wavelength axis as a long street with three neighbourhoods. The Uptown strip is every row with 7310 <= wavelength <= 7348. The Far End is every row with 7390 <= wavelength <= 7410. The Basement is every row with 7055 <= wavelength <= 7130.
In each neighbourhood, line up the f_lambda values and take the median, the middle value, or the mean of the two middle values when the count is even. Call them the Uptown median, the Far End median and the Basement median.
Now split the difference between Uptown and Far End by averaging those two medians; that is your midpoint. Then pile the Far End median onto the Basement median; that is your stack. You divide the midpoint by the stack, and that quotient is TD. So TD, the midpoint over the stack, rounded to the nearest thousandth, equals 0.520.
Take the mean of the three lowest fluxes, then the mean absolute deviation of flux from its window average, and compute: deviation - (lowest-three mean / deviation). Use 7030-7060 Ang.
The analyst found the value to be -70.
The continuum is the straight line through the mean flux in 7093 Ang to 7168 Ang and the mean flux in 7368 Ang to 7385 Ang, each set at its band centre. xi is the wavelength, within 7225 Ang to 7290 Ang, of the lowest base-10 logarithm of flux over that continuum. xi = 7249.0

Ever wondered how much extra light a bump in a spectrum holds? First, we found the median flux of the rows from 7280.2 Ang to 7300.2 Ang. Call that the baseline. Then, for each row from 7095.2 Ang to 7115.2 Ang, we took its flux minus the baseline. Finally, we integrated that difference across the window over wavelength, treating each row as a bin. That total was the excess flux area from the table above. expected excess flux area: -7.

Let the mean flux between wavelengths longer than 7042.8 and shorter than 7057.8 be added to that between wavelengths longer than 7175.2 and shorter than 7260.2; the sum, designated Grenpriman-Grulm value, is 12.2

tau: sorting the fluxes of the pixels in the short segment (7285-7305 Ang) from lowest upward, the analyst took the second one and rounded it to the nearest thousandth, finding 6.191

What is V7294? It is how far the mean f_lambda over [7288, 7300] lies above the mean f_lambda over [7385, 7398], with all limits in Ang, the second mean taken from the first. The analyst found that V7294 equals -0.32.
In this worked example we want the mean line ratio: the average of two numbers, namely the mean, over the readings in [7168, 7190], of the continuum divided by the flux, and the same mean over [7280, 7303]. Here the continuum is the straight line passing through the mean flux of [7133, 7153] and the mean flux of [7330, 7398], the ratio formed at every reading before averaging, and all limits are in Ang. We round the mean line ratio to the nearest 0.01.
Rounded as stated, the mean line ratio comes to 1.02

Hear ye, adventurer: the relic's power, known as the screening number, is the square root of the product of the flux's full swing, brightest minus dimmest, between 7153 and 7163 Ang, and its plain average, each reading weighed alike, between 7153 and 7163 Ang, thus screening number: 1.3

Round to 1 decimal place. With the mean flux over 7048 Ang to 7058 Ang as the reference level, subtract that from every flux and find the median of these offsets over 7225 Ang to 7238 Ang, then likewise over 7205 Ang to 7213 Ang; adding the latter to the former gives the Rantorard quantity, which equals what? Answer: -1.2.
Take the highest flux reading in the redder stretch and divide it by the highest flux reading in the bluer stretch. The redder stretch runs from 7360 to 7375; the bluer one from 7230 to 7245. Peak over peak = 1.13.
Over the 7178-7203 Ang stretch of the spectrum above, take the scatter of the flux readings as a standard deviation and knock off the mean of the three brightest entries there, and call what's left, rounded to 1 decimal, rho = -5.8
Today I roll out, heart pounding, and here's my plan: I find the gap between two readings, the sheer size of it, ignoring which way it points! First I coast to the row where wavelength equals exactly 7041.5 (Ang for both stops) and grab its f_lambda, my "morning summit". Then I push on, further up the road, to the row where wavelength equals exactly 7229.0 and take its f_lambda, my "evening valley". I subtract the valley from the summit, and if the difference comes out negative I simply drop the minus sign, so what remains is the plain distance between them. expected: 0.30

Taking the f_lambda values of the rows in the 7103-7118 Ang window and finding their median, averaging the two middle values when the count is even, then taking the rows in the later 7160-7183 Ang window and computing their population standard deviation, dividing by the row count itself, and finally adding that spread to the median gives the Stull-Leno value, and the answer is 6.04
